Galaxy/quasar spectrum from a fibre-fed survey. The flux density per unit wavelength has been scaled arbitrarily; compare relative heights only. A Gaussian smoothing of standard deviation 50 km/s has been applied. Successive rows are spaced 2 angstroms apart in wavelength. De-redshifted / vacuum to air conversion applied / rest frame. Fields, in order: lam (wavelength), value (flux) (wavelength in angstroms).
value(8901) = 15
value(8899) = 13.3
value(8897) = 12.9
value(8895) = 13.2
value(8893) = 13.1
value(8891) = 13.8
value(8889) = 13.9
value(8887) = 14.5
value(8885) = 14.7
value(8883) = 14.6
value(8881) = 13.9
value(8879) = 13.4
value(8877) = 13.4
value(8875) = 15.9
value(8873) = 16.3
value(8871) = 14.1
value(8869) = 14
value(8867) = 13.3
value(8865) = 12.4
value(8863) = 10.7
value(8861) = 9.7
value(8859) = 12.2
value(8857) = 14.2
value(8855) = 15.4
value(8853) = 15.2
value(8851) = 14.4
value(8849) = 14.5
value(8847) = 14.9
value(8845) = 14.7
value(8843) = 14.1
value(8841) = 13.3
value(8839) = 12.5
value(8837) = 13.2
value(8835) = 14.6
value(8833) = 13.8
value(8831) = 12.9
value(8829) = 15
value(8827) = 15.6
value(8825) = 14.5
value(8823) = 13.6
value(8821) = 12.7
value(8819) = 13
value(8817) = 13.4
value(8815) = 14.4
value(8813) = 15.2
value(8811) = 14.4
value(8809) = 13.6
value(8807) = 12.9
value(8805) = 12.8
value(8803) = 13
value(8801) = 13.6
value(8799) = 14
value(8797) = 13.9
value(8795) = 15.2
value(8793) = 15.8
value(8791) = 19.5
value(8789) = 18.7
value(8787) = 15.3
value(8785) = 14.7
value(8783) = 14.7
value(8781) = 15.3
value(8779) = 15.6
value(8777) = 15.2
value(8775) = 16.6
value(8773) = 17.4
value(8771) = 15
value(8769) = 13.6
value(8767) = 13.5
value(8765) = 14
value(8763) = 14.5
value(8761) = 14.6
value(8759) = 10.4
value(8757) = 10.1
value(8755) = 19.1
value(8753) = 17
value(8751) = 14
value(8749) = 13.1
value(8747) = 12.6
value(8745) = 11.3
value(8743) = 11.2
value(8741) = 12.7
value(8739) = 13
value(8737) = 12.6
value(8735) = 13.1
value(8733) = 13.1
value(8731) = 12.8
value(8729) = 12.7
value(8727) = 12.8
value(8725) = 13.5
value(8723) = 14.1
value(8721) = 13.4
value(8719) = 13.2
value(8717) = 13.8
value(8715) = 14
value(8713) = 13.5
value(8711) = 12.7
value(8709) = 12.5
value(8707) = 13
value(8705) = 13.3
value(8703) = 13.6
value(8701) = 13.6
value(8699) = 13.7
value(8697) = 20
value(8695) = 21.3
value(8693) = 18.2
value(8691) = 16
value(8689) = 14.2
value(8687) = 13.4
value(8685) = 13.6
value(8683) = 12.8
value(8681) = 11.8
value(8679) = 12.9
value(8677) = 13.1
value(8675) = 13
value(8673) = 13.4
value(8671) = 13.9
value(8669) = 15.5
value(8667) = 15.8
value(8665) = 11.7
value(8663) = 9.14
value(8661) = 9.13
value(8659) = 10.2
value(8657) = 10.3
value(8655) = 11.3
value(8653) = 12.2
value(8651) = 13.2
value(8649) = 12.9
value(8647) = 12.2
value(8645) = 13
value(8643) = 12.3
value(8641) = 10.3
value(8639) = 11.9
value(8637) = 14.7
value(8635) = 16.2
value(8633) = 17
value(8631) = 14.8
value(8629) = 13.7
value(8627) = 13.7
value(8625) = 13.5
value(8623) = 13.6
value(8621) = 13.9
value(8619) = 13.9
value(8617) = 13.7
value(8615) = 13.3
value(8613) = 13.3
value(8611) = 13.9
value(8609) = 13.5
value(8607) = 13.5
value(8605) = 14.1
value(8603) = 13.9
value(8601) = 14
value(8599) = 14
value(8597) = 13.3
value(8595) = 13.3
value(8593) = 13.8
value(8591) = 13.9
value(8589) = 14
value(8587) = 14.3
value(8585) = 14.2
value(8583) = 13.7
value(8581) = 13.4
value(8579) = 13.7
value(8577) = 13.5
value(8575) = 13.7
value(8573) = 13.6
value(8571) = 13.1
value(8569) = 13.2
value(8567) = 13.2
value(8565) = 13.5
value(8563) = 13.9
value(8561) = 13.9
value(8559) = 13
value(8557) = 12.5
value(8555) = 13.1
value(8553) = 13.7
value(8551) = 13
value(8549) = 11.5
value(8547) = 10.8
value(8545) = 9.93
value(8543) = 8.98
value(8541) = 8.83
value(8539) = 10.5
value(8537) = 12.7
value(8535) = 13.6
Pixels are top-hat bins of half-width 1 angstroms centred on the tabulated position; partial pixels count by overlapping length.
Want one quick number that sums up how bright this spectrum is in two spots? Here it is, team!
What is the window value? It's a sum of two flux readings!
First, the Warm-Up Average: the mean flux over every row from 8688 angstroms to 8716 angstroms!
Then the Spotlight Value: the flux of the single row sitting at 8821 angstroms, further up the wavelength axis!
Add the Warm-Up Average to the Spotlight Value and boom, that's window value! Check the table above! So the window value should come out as 27.7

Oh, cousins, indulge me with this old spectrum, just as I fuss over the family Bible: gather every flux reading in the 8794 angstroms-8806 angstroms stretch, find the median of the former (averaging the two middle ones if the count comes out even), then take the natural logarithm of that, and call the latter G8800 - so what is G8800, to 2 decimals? 2.62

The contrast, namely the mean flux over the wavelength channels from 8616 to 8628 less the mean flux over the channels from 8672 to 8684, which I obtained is 0.9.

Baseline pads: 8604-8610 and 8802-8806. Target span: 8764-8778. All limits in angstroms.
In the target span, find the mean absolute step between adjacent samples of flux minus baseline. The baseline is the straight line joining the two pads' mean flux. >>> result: 1.10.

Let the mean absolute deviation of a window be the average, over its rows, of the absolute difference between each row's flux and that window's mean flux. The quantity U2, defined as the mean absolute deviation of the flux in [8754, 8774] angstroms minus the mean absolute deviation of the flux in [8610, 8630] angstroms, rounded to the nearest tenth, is 1.7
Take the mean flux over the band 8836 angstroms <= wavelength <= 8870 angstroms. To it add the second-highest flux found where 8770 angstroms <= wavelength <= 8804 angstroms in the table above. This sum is 32.2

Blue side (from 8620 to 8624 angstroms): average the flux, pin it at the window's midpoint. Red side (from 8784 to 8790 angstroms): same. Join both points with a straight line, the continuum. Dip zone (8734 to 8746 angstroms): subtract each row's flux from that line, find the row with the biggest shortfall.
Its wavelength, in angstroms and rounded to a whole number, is 8743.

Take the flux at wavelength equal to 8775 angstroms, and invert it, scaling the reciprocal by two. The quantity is 0.12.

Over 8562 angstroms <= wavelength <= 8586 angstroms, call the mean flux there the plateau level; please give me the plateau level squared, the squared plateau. 184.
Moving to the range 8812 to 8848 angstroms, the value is 195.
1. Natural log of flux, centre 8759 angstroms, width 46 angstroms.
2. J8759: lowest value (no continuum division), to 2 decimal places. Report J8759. 2.31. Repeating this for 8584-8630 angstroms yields 2.59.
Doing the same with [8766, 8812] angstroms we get 2.55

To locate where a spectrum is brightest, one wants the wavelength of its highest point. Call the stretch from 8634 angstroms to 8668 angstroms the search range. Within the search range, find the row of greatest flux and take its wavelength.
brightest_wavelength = 8635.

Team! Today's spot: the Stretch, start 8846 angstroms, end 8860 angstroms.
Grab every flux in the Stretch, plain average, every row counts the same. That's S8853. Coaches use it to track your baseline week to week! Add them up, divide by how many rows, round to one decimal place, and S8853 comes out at 14.4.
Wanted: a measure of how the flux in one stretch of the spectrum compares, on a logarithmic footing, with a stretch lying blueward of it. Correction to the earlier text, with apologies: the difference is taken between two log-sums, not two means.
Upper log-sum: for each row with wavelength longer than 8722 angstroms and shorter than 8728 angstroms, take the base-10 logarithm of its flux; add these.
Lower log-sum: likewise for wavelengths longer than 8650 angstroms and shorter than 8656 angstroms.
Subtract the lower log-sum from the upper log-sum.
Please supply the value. 0.13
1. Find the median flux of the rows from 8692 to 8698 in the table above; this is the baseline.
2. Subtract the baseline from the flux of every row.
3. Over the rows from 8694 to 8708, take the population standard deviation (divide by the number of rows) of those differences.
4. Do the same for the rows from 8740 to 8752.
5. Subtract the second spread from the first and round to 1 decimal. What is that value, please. 2.3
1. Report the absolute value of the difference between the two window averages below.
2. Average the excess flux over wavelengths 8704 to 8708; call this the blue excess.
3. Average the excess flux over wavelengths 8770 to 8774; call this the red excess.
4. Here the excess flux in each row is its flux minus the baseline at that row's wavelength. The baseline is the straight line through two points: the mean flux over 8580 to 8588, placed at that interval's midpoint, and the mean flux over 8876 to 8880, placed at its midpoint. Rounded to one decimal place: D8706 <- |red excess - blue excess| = 3.2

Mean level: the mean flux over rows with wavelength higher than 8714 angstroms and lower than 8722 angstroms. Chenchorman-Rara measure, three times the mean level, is 40.8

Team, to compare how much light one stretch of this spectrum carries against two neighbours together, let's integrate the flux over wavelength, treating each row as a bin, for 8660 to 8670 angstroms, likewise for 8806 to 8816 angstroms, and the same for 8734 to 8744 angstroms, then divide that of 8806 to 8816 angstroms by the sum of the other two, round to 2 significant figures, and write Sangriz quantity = 0.57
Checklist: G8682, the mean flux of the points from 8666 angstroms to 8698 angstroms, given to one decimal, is 14.9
